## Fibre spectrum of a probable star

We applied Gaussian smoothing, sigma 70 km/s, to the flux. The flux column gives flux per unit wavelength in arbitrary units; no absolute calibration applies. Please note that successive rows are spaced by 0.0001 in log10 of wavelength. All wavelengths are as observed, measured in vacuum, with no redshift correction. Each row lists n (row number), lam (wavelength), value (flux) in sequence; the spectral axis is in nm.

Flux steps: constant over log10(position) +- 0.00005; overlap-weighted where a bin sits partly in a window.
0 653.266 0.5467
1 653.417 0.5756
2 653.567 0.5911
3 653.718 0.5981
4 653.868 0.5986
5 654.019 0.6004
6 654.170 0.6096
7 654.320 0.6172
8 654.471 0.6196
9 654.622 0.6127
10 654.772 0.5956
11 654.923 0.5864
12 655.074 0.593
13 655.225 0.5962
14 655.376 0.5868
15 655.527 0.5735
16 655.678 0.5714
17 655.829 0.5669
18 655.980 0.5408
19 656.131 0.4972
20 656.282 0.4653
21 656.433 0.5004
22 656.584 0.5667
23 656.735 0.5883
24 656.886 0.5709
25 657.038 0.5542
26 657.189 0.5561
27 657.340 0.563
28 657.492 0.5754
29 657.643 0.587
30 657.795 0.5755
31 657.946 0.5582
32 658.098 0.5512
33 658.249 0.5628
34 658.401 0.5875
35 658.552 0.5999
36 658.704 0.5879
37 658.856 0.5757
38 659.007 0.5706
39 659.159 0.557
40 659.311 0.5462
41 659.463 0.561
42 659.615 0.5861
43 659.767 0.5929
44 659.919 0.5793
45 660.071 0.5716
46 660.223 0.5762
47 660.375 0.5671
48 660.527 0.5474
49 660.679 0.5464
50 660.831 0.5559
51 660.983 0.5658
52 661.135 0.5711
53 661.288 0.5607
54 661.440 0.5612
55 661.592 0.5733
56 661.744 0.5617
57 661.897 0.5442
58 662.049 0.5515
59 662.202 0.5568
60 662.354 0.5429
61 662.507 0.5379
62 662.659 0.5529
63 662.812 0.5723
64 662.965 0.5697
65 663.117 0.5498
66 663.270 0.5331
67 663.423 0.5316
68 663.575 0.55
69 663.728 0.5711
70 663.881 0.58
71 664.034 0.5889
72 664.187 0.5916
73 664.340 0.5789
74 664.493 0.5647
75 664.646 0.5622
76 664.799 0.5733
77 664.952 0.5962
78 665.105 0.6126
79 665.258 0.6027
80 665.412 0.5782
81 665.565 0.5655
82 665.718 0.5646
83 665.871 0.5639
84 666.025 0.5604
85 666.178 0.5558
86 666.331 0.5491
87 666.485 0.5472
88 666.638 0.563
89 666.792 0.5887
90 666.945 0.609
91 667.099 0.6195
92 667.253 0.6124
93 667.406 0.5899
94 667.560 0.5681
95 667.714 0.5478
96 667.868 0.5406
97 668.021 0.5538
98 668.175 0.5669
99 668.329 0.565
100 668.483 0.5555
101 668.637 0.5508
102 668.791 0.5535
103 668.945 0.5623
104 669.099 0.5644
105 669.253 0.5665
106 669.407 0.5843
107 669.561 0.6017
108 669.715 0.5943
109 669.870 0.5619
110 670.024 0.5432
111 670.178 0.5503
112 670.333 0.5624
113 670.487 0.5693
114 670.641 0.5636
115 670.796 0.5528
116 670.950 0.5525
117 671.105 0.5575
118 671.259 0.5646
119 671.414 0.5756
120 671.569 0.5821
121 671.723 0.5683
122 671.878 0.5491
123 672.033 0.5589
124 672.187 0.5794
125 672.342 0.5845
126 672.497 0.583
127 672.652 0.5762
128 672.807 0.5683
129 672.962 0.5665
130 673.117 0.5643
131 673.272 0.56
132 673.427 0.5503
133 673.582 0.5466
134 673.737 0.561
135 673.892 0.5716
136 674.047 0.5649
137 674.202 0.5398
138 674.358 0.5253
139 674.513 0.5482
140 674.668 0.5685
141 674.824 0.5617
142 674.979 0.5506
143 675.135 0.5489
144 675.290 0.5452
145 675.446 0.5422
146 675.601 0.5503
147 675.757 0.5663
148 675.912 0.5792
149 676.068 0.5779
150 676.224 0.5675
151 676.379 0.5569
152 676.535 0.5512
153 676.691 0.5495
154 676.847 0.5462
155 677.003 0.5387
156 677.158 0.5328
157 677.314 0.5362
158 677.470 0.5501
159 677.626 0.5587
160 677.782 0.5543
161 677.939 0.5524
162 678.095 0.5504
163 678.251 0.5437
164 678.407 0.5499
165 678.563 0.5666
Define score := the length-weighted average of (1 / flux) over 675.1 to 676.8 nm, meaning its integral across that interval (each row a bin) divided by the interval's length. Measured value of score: 1.79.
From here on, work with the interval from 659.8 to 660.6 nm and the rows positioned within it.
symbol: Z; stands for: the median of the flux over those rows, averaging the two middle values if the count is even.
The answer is 0.572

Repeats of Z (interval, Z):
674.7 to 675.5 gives 0.549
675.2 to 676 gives 0.550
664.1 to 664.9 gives 0.573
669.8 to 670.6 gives 0.562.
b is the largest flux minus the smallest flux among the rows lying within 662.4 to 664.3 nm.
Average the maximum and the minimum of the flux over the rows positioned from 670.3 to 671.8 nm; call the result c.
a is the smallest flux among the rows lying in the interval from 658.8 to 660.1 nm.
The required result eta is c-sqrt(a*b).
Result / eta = 0.386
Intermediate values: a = 0.5462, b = 0.060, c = 0.567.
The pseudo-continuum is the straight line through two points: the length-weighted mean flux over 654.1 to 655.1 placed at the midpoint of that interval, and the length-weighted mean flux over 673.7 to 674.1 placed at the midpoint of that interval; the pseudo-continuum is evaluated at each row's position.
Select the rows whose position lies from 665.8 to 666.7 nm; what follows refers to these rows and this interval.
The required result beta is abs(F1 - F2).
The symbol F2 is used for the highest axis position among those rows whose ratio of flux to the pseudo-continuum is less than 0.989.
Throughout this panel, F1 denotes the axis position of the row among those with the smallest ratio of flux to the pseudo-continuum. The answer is 0.15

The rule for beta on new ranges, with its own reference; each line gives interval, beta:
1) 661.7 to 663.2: 0.61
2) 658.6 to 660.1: 0.76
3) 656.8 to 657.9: 0.76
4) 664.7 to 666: 0.00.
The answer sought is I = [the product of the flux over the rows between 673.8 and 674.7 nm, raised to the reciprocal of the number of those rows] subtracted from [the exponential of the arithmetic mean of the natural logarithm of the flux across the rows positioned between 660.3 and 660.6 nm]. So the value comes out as 0.00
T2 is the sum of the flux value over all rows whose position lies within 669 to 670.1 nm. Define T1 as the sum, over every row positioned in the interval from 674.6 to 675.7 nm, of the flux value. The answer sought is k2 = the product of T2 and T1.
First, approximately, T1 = 3.87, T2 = 4.02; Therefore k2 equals 15.5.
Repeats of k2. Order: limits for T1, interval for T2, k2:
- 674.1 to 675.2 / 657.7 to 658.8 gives 15.5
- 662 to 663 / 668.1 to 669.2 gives 15.2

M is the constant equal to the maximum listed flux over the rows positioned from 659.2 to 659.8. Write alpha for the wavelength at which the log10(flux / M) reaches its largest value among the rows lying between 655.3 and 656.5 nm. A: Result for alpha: 655.376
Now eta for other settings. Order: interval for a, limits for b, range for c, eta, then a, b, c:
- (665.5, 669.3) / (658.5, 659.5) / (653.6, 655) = 0.433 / 0.5406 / 0.054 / 0.603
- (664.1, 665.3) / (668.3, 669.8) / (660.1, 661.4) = 0.392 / 0.5622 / 0.051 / 0.561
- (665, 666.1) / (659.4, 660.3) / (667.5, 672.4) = 0.437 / 0.5604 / 0.032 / 0.571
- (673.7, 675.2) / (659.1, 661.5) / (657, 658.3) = 0.412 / 0.5253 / 0.047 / 0.569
